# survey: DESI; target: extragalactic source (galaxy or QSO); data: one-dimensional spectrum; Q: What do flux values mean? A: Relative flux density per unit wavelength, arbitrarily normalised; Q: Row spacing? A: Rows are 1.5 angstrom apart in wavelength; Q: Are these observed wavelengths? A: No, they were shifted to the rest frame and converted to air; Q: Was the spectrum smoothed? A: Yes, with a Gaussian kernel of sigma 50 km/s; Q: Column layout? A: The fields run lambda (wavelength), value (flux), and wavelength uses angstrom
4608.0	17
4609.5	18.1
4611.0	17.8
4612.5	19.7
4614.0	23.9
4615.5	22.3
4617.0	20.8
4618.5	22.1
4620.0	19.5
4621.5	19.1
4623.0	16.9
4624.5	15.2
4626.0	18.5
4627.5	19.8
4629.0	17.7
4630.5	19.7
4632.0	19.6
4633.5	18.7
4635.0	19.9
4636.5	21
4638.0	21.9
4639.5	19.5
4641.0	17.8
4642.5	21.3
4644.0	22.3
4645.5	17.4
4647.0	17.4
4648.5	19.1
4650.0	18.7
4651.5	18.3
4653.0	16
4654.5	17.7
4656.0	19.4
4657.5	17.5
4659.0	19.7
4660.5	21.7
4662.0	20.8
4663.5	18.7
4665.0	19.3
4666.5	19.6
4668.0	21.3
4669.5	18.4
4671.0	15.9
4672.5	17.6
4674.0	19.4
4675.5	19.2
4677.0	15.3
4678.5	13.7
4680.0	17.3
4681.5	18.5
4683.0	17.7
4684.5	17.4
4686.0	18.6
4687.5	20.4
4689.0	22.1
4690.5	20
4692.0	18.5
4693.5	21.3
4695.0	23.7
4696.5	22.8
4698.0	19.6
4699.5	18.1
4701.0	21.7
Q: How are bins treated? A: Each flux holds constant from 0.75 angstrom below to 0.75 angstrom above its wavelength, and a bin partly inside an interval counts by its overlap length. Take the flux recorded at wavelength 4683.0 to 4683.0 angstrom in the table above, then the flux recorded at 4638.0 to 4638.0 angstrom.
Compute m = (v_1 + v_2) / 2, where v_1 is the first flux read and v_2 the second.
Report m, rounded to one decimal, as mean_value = 19.8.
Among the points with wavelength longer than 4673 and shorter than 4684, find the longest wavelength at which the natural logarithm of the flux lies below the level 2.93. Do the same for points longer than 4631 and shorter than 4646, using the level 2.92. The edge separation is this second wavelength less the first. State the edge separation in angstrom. -37.5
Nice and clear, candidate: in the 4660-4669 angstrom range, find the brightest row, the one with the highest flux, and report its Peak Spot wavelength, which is 4660.5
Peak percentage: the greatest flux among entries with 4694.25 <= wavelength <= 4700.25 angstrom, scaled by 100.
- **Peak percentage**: 2370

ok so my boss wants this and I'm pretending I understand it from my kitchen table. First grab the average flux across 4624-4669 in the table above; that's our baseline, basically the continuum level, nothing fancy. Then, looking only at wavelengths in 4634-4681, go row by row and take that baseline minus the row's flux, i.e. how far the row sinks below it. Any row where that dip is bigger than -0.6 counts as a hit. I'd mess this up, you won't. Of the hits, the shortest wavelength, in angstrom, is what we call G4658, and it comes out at 4639.5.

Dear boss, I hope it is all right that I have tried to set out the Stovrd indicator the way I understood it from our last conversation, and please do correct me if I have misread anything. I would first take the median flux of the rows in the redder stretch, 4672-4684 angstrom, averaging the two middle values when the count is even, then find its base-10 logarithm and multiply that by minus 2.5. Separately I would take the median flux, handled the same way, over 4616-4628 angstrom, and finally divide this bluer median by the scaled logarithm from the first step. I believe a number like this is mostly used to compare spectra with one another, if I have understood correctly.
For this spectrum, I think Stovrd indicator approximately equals -6.19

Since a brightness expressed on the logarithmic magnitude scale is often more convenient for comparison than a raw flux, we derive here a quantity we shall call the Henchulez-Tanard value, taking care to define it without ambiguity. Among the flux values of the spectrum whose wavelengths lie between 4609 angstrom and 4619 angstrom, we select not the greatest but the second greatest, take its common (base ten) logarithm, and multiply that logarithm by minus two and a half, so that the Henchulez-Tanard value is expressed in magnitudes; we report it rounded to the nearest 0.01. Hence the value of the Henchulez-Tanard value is -3.37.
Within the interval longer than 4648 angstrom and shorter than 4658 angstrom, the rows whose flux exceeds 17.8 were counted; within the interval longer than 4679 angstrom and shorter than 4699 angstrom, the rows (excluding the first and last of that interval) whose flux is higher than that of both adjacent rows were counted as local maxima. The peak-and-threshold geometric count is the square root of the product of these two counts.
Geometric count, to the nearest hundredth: 3.46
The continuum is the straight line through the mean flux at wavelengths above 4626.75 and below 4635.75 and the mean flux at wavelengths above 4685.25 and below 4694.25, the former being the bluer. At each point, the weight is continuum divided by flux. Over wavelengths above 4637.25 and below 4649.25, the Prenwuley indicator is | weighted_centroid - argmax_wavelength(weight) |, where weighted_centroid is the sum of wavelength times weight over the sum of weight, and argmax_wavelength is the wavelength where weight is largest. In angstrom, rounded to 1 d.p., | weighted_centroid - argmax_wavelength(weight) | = 3.6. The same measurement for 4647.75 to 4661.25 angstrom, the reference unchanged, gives 1.4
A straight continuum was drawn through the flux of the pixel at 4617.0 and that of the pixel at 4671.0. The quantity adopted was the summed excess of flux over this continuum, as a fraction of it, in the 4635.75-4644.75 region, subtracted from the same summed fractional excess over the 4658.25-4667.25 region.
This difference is 0.57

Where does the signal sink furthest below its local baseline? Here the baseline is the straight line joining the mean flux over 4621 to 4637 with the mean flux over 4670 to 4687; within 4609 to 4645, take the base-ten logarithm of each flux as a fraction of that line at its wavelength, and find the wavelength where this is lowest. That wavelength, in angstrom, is 4624.5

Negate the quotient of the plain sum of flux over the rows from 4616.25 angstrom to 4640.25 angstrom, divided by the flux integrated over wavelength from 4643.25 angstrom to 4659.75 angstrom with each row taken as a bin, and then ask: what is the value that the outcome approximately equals -1.0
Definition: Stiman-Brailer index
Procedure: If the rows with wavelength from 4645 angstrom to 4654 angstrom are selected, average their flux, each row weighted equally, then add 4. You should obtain 21.8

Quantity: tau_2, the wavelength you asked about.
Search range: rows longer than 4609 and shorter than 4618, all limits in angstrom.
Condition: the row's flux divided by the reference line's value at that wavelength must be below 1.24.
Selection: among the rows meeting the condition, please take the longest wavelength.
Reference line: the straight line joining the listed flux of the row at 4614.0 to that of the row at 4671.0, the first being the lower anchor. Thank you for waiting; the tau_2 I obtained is 4617.0 angstrom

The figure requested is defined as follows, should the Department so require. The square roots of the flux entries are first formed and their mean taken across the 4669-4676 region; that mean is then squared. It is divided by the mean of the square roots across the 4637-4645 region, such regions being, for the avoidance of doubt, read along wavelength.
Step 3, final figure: 3.99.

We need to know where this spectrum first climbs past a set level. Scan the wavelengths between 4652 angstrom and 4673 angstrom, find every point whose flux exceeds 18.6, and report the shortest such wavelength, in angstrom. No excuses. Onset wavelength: 4656.0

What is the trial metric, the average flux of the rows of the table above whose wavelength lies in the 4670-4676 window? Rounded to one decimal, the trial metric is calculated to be 18.0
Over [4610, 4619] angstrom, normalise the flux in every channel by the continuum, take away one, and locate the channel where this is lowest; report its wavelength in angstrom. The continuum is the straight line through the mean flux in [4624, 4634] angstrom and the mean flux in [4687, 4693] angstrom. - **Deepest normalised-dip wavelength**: 4611.0 angstrom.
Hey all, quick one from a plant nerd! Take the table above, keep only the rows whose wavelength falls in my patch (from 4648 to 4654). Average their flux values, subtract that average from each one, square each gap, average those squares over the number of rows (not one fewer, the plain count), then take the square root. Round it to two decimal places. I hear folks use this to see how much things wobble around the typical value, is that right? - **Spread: 1.20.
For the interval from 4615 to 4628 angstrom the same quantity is 2.18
